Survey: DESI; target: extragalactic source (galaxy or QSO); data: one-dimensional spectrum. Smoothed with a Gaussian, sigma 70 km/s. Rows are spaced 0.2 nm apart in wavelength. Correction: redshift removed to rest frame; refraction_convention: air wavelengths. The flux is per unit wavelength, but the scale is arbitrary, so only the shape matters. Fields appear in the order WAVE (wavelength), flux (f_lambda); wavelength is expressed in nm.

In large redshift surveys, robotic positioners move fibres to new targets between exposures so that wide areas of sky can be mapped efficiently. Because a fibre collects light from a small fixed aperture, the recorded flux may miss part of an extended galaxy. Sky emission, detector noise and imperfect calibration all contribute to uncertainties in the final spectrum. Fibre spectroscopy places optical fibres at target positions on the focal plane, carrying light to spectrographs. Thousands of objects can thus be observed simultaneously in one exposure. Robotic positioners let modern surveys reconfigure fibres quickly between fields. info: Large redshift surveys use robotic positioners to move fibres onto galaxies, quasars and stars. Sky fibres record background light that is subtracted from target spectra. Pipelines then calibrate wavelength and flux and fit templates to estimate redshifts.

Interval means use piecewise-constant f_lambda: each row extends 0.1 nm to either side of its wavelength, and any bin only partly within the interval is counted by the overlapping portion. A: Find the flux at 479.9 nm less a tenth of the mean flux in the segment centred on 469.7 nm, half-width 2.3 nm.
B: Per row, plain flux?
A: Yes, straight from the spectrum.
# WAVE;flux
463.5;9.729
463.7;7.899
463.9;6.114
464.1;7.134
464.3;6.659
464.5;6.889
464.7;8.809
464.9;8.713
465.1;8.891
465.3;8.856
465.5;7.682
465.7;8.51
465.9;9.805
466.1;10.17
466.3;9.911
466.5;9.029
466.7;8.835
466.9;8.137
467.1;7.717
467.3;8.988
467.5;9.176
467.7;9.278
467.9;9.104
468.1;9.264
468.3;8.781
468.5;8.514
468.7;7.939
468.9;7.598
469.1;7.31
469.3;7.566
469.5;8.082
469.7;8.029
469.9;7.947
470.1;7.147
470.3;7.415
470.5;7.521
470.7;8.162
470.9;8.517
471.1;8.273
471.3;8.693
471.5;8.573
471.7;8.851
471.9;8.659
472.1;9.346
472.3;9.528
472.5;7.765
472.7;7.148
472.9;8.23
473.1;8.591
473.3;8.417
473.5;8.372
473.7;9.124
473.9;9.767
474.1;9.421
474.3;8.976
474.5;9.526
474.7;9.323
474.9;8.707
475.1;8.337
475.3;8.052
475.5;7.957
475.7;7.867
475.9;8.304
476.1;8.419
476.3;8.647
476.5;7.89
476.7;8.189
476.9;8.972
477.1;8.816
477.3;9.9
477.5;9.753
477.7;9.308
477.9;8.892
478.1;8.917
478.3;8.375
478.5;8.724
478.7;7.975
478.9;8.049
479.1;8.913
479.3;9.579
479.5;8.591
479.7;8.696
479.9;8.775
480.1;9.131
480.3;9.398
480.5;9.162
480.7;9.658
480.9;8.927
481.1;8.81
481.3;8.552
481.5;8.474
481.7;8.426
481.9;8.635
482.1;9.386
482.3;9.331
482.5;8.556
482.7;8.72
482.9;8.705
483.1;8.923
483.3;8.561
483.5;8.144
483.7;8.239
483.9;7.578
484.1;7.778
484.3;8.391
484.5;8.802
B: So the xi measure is 7.95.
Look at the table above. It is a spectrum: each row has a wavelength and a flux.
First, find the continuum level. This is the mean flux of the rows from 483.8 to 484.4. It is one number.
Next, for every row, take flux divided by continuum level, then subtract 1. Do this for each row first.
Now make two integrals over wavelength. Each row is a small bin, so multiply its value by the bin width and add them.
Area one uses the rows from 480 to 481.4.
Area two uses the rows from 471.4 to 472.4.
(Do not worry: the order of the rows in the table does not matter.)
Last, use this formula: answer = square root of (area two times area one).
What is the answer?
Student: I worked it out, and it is 0.17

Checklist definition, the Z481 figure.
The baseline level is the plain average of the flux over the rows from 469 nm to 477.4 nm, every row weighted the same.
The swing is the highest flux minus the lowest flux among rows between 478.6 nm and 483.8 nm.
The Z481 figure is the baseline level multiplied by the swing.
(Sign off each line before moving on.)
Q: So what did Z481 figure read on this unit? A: 14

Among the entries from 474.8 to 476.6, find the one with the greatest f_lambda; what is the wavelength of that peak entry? 474.9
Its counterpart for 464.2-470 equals 466.1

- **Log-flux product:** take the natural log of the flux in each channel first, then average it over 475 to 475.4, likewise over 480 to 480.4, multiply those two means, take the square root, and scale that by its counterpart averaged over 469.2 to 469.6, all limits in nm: 4.45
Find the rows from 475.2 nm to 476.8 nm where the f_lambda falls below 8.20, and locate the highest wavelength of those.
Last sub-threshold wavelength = 476.7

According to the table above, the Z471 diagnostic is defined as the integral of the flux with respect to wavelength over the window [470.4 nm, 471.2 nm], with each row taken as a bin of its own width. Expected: 6.49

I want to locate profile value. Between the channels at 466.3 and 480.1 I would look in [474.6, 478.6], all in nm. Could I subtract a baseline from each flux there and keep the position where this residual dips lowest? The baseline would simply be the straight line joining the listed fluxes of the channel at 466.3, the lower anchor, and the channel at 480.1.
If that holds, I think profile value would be 475.7 nm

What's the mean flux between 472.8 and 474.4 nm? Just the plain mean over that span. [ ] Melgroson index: 8.9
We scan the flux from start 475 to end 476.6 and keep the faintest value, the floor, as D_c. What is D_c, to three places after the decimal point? 7.867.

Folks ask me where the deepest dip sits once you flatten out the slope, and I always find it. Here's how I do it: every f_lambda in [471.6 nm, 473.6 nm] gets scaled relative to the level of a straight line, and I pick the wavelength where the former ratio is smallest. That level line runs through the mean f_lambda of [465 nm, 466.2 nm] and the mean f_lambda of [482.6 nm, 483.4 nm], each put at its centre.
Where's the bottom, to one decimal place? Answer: 472.7 nm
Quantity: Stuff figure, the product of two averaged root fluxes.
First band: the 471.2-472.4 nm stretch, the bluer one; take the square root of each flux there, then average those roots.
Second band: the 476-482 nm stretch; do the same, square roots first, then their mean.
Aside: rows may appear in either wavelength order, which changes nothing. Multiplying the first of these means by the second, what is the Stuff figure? 8.87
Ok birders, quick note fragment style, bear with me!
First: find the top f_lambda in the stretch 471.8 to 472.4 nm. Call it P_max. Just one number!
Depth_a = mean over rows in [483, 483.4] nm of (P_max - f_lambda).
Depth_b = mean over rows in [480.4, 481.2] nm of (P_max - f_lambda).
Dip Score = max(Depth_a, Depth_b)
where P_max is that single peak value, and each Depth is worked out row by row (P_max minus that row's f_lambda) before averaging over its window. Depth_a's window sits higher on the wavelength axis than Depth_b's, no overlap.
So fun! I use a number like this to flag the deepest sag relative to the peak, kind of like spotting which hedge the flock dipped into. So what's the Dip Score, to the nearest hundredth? 0.79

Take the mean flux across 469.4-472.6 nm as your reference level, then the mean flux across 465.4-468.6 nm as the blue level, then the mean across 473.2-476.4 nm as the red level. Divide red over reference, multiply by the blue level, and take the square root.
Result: 3.06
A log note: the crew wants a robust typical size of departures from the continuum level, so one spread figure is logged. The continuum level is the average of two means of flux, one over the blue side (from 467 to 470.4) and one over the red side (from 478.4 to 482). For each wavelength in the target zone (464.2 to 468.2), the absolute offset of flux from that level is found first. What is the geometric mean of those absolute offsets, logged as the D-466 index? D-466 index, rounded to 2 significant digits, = 0.51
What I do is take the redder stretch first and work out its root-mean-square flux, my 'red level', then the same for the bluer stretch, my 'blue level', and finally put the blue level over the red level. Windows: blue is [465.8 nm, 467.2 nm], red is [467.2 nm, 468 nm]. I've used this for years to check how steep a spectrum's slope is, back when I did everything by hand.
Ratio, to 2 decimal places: 1.00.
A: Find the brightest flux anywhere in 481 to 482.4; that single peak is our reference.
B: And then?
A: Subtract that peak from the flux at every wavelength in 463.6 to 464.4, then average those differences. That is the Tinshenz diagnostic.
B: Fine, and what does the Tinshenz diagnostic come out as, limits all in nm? -2.4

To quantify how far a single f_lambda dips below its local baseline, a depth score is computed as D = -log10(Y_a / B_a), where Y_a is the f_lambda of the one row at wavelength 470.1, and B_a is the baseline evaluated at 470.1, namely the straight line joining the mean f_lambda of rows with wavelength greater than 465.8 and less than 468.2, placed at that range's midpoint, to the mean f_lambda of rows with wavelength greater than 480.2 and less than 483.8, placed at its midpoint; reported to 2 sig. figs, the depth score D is 0.10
